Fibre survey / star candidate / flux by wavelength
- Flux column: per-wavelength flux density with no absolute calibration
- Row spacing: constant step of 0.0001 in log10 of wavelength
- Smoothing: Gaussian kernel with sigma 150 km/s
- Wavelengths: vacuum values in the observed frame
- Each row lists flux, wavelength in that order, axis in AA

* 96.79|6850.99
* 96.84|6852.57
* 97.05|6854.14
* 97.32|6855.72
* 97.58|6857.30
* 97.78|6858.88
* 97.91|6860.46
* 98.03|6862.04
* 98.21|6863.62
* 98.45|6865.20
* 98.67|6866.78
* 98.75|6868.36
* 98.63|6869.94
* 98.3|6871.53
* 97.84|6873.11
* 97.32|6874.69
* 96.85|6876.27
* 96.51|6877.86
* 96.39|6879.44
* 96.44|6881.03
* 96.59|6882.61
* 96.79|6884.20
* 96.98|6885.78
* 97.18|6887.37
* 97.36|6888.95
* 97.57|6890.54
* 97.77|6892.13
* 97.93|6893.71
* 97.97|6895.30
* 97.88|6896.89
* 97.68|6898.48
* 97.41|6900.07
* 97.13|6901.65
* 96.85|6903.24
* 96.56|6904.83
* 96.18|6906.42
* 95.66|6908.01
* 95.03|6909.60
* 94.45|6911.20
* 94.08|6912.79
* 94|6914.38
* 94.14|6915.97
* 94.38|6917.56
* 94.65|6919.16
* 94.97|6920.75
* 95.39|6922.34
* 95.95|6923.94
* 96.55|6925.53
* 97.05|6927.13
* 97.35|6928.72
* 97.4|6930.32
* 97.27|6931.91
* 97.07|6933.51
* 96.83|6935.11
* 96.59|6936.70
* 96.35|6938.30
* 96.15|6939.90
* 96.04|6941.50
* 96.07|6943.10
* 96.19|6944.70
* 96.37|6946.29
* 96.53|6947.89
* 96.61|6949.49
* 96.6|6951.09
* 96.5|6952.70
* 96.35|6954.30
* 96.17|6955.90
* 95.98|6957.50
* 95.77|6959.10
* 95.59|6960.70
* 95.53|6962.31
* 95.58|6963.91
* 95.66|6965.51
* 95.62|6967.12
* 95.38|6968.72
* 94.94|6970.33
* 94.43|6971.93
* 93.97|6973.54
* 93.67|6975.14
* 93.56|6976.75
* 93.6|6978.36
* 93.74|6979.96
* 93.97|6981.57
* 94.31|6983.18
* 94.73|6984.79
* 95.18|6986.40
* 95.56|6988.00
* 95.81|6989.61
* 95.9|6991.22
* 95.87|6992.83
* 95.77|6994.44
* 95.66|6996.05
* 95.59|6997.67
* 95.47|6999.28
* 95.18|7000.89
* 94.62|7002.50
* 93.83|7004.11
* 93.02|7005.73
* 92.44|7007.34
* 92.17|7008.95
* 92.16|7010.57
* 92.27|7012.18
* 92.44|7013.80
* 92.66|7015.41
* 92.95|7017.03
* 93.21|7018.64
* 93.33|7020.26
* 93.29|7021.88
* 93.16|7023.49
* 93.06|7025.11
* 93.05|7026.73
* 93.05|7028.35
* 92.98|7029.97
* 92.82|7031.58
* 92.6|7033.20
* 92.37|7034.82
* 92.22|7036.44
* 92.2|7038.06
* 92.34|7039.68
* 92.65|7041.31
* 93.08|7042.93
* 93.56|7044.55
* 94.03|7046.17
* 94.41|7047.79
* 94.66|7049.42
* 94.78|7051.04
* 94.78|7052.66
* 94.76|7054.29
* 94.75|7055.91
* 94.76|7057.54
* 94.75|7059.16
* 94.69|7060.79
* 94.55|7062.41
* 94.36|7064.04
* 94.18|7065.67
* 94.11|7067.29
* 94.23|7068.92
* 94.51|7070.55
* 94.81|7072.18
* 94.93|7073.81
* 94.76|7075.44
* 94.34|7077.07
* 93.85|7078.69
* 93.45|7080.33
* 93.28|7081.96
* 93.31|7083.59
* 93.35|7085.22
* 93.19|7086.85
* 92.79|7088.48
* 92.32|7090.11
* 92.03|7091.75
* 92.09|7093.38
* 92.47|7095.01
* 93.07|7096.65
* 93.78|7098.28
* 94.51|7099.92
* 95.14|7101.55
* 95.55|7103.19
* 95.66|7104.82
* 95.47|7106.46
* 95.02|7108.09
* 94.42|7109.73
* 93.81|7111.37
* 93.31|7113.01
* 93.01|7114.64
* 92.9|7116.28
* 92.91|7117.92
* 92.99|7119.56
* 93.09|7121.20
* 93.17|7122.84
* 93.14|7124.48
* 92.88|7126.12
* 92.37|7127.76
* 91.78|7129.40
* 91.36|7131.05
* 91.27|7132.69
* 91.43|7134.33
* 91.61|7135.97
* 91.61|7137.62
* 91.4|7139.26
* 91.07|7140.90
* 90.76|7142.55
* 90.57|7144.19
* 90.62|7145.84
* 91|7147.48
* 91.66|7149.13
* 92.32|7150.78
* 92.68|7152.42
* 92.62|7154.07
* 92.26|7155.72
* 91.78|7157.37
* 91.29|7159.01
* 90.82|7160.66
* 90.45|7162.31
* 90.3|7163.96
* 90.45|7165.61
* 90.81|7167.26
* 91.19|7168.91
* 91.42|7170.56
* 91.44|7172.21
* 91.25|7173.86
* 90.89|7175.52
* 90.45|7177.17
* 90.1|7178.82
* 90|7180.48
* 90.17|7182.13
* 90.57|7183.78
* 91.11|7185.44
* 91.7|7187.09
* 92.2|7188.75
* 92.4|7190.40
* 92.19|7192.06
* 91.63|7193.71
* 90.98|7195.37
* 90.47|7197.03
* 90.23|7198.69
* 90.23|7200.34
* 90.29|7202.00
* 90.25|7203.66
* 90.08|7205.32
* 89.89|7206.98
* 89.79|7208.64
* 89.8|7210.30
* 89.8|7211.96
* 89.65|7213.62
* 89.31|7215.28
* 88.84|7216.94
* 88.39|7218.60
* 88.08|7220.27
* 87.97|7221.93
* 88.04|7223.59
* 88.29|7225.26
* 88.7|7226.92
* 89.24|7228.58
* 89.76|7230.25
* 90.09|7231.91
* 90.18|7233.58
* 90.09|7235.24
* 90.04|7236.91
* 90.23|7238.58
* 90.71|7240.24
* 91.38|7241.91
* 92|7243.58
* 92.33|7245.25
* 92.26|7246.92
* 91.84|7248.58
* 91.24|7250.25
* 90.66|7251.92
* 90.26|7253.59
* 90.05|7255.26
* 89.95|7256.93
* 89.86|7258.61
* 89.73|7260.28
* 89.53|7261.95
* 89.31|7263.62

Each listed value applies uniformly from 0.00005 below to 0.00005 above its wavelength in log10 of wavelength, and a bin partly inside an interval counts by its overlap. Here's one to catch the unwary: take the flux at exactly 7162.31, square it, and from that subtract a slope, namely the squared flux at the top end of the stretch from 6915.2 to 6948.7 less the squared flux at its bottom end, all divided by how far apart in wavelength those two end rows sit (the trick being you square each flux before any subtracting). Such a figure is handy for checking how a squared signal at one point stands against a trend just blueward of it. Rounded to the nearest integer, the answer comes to 8167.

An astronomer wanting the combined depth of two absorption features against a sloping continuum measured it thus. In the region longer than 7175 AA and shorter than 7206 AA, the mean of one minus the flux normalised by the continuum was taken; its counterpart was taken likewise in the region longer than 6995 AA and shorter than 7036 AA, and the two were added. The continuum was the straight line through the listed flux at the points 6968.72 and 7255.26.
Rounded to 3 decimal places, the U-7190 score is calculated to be 0.017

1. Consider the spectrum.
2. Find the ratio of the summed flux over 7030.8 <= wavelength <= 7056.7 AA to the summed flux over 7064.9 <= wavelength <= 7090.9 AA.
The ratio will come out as 1.00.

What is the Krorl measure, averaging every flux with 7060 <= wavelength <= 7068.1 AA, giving 94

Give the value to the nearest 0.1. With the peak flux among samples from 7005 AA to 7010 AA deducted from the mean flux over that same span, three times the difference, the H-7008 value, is -1.4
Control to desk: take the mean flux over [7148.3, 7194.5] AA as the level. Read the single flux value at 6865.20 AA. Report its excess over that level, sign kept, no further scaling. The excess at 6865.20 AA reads 7.2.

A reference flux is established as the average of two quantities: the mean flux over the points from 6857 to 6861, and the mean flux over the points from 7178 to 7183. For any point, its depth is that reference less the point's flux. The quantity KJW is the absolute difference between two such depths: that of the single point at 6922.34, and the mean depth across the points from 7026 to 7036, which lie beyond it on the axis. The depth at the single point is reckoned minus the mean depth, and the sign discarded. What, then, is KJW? 2.6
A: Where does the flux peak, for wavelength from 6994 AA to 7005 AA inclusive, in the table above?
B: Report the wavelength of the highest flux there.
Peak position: 6994.44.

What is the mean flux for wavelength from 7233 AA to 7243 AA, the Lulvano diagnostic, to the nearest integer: 90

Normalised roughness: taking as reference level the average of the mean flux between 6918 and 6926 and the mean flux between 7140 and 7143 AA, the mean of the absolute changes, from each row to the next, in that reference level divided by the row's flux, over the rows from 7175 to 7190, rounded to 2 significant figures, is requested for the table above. 0.0044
